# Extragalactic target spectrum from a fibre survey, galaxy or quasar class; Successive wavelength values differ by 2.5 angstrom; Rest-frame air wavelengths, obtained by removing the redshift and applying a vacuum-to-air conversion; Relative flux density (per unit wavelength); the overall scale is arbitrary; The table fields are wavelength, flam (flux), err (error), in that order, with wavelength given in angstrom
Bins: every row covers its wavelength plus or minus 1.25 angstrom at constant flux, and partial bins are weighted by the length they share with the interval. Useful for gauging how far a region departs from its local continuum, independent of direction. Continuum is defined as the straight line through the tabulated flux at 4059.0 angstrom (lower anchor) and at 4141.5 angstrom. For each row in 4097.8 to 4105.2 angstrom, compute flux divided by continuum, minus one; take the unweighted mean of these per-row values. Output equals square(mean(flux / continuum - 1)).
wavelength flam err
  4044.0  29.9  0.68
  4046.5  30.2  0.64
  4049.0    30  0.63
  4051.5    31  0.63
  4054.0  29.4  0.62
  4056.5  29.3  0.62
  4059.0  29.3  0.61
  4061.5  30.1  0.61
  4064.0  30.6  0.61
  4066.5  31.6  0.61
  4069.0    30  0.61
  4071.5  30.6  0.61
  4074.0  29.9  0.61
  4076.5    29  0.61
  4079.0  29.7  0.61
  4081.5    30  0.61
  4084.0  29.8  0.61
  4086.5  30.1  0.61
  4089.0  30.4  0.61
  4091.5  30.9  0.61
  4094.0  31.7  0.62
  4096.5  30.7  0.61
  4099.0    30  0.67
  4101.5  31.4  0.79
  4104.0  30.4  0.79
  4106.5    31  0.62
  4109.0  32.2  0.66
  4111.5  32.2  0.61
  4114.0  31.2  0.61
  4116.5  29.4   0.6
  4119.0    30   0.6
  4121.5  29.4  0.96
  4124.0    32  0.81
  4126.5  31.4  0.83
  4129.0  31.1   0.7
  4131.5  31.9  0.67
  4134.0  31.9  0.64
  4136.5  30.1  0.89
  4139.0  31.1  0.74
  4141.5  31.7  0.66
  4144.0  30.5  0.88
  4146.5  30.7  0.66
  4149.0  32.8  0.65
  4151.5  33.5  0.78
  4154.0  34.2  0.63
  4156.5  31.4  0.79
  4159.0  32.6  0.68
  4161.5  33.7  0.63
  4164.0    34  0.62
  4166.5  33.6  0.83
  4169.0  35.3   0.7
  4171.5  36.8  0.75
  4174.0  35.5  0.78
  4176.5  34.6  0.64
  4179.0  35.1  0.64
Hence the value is 0.0000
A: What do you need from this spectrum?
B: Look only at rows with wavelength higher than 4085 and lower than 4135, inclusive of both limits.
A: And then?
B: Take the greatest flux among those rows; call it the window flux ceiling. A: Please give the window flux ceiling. 32.2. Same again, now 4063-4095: 31.7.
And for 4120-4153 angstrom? 33.5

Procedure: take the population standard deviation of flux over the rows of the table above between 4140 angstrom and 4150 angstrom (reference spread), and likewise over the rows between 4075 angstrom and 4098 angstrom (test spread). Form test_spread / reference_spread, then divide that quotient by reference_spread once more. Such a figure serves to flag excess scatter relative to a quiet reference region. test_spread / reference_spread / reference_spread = 0.88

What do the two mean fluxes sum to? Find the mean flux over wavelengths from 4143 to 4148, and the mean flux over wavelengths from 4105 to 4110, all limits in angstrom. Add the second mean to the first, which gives 62.2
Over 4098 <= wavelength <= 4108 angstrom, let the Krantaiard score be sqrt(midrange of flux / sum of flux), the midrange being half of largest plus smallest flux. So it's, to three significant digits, 0.500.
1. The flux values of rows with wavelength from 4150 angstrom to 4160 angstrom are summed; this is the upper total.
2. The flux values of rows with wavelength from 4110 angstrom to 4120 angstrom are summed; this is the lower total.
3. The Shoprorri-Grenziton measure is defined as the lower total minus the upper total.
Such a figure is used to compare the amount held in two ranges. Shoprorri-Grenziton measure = -8.9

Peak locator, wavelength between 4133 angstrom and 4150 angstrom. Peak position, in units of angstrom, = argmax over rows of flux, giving 4149.0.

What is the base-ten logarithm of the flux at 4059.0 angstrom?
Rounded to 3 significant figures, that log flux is 1.47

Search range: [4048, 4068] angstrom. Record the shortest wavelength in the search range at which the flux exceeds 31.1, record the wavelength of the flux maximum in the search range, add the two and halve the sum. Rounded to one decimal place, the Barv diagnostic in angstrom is 4066.5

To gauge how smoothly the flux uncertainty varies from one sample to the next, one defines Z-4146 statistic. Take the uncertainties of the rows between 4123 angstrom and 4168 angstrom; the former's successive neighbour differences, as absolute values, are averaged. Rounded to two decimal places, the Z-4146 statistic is 0.12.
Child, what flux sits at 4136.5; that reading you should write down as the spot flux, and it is 30.1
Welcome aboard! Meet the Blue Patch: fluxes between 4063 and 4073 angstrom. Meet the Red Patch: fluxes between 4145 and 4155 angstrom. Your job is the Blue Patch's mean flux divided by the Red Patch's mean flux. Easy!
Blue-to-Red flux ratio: 0.94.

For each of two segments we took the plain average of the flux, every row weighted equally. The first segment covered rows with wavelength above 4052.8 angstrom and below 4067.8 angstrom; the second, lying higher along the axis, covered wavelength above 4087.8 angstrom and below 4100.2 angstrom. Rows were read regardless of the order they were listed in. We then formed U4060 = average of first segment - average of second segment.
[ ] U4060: -0.7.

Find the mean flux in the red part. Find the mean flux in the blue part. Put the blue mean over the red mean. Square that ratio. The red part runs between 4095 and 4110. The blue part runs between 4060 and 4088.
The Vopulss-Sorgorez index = 0.95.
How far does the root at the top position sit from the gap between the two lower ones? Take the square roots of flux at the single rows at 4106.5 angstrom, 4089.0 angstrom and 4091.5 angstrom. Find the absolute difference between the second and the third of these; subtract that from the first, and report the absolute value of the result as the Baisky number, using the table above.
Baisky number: 5.52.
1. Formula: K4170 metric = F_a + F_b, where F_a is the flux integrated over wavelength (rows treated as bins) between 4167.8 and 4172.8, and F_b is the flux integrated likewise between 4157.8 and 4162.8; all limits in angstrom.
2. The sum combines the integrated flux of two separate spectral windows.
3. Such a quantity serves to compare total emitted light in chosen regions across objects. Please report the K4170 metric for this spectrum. 346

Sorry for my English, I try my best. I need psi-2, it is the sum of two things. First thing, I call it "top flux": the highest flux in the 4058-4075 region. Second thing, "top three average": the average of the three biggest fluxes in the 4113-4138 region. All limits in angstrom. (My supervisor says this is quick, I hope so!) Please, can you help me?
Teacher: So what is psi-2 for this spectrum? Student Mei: 63.5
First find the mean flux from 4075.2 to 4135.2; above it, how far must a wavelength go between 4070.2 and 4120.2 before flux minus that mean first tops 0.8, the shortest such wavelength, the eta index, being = 4094.0 angstrom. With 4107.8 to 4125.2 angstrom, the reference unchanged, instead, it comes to 4109.0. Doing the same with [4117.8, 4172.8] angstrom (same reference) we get 4124.0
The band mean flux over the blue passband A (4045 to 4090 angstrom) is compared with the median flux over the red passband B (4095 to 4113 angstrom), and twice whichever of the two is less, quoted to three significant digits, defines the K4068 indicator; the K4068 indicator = 60.1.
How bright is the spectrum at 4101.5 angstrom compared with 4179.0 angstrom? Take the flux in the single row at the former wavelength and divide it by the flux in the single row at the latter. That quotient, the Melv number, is 0.89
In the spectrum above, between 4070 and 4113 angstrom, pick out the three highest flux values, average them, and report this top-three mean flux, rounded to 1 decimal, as 32.0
